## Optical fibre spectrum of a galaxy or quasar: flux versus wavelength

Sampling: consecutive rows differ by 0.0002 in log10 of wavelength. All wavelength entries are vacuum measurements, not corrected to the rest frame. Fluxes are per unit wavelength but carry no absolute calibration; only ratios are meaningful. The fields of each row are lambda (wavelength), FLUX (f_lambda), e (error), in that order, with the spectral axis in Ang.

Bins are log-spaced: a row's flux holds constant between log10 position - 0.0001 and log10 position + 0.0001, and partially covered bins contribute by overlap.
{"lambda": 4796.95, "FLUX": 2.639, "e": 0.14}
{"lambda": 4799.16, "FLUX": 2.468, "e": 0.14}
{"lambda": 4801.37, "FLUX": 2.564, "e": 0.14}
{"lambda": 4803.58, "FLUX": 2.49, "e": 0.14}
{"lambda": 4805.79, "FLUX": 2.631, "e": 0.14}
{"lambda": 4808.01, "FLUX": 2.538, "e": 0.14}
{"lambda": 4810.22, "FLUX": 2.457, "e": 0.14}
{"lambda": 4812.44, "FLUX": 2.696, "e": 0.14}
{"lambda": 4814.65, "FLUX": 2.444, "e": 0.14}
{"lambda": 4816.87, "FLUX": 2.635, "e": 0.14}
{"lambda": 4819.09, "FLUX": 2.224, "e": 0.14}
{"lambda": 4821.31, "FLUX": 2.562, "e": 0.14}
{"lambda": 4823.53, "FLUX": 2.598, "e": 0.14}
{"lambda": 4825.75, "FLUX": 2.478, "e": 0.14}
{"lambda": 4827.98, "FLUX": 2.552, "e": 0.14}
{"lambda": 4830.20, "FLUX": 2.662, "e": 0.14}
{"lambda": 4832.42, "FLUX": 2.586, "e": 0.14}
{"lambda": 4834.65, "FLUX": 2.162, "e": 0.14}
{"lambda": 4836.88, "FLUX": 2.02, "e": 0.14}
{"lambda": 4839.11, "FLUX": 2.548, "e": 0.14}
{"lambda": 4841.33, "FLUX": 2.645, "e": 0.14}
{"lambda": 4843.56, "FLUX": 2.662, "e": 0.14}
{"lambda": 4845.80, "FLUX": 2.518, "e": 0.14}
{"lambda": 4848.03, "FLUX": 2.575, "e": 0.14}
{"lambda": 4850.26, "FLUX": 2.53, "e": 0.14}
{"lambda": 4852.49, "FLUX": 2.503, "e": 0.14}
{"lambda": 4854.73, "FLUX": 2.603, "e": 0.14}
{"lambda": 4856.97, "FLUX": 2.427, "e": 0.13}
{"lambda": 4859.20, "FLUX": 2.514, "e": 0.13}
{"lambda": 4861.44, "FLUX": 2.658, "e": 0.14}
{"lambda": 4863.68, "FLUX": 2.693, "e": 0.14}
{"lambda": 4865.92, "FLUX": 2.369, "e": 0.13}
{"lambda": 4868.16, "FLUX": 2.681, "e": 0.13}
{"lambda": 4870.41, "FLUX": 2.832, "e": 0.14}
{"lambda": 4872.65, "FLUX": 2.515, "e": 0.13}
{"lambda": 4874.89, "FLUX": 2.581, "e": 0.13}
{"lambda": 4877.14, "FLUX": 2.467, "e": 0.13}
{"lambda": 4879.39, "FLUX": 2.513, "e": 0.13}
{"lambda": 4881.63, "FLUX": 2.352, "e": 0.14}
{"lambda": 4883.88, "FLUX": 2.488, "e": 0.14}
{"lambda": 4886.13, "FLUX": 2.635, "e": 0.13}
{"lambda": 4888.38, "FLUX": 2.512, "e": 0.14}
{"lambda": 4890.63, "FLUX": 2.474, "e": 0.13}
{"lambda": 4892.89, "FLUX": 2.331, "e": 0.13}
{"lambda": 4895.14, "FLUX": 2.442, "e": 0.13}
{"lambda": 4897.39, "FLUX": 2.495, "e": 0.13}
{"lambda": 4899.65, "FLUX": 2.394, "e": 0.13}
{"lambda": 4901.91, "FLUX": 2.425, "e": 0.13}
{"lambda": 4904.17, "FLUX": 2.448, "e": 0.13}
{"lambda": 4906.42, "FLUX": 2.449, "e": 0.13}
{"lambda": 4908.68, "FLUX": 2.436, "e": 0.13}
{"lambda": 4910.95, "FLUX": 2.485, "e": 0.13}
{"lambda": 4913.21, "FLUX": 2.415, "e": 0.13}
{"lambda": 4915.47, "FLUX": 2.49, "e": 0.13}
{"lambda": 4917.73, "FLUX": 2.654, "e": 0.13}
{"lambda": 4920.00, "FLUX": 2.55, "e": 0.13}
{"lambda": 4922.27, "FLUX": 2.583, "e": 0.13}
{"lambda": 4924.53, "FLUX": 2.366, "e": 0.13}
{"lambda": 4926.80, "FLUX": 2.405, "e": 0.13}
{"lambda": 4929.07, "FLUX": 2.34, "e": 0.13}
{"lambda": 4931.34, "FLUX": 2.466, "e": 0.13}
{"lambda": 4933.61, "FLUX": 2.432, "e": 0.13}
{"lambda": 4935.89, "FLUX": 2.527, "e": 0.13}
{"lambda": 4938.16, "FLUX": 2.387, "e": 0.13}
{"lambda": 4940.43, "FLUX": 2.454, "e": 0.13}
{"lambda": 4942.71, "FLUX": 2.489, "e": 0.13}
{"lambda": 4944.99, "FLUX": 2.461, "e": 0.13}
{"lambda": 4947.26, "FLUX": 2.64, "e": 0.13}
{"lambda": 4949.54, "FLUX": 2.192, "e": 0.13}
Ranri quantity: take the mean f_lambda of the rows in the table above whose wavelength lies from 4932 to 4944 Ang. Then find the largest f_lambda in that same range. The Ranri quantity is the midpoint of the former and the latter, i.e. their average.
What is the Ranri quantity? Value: 2.49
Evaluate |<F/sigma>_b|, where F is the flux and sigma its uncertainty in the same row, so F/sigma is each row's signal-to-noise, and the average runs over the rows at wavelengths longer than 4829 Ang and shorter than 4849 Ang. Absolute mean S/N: 17.8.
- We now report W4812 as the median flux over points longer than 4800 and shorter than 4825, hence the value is 2.56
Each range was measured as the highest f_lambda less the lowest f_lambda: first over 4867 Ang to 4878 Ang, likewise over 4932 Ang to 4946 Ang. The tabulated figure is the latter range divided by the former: 0.4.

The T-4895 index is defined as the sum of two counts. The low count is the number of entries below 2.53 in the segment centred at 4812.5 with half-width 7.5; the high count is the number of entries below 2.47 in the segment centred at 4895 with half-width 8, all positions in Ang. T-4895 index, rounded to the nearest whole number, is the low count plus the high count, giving 7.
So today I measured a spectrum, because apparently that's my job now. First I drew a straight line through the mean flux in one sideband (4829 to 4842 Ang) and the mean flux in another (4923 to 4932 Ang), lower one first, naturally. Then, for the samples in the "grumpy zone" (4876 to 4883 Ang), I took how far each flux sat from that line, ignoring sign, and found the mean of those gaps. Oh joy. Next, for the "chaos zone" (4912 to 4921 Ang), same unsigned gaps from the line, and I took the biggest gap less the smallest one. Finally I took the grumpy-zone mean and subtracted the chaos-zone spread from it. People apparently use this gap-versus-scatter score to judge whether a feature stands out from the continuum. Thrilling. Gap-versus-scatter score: -0.17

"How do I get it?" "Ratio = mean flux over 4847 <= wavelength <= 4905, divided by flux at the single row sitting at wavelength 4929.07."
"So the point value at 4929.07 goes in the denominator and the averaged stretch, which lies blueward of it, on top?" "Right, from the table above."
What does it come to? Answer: 1.08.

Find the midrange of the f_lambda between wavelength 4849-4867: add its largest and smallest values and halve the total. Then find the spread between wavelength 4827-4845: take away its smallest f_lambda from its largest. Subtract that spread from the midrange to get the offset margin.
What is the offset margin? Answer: 1.89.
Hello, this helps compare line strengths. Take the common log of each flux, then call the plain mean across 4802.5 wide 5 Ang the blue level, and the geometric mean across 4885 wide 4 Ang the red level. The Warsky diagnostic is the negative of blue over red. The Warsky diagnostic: -0.99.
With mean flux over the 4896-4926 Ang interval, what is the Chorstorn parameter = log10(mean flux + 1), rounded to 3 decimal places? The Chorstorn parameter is 0.541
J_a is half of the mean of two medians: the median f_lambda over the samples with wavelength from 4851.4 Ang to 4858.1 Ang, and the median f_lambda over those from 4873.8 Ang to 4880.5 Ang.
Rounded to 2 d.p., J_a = 1.25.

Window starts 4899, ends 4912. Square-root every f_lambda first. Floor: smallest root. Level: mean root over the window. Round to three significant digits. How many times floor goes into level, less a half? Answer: 0.509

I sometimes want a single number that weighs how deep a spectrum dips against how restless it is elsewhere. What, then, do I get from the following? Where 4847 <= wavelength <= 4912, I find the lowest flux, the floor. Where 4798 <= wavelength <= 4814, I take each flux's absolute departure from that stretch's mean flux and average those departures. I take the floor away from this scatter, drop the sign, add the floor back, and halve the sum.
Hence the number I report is 2.30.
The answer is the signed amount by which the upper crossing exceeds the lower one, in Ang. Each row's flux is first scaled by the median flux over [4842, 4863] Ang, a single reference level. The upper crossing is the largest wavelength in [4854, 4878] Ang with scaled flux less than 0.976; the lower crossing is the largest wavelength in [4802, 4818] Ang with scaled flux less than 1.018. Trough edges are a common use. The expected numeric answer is 62.5 Ang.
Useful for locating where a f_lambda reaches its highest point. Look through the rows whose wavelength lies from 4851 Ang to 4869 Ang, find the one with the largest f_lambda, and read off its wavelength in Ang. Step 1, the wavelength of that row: 4863.68 Ang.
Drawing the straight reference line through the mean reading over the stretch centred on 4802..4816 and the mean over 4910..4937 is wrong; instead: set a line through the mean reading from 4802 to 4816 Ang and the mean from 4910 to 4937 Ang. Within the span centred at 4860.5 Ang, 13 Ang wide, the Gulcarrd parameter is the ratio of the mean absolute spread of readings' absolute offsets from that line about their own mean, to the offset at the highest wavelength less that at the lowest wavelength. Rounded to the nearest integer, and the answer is 1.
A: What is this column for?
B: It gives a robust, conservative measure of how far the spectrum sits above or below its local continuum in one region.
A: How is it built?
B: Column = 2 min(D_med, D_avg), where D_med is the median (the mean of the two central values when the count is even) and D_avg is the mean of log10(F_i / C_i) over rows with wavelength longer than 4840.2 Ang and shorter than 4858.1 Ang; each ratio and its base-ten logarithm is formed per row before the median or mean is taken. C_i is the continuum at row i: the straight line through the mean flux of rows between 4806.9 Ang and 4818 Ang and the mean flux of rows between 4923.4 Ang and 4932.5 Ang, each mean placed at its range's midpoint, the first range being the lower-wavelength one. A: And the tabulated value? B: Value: 0.017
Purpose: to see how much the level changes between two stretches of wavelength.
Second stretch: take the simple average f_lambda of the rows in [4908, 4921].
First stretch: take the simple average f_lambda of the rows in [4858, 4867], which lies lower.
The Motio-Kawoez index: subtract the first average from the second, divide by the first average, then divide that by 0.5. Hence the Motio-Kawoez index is -0.04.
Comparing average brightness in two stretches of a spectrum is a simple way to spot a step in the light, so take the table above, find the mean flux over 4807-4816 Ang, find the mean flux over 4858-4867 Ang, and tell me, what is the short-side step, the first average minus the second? -0.02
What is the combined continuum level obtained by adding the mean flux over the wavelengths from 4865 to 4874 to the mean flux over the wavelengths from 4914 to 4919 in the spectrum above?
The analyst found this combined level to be 5.17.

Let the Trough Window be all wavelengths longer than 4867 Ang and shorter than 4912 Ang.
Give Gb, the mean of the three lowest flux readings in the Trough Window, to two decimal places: 2.36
